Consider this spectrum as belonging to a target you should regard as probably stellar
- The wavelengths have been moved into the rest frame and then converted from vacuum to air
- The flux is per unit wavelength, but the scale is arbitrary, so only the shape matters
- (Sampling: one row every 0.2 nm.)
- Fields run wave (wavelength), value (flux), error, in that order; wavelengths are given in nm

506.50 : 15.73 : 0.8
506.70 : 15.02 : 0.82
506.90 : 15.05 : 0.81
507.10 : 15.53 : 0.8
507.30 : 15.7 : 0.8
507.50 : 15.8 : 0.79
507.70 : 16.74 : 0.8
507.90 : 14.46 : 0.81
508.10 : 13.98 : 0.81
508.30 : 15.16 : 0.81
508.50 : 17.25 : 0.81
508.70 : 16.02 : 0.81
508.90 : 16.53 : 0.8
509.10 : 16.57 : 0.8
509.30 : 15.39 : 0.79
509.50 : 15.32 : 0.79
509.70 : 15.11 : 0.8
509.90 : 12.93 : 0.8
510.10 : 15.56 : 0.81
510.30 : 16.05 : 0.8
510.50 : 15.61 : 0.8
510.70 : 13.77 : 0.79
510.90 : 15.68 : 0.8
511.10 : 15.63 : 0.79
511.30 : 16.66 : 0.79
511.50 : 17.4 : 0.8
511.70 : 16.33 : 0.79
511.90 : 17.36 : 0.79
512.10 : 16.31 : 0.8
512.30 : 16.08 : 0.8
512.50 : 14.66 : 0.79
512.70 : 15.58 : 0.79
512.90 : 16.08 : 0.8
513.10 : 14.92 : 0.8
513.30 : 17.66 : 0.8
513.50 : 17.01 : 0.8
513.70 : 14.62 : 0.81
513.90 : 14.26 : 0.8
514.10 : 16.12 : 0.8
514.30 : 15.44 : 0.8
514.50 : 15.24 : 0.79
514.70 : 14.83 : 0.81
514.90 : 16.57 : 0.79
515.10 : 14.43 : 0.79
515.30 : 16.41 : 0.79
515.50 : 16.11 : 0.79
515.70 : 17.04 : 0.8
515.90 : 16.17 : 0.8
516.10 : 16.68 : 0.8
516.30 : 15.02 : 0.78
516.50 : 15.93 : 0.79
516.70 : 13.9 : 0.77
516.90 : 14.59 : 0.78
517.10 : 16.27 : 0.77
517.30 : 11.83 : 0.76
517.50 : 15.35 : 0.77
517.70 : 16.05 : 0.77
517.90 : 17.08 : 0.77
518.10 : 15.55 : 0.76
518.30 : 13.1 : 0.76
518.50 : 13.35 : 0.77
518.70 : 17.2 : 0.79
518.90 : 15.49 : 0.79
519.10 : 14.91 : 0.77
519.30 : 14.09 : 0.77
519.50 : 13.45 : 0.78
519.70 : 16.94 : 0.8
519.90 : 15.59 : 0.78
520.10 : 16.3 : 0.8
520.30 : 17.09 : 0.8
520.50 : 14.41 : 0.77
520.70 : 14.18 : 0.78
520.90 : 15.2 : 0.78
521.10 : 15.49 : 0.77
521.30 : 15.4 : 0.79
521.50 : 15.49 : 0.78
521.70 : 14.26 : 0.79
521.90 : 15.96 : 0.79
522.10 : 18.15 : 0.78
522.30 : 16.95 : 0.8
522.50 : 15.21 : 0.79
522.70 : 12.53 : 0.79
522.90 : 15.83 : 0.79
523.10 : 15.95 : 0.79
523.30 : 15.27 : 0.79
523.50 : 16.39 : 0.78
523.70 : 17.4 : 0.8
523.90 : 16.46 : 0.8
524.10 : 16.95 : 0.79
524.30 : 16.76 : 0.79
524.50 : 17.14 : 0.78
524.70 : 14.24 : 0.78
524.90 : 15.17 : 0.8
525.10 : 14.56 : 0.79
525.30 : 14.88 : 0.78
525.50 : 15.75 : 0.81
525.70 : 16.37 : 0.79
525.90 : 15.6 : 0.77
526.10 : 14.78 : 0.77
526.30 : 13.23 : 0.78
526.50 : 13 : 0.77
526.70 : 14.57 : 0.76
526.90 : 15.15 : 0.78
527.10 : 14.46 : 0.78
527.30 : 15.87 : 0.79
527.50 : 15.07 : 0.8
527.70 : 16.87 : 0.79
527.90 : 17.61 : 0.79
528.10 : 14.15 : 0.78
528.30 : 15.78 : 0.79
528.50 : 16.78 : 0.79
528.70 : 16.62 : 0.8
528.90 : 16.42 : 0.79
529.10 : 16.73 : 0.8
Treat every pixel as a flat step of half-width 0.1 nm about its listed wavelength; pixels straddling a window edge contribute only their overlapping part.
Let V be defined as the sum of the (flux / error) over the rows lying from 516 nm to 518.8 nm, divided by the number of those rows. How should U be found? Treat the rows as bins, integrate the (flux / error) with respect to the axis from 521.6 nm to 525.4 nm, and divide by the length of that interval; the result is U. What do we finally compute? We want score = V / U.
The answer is 0.98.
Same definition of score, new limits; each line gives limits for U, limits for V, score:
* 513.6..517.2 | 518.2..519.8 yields 0.97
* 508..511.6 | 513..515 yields 1.01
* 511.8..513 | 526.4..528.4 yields 0.97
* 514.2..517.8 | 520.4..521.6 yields 0.98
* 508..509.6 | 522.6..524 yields 1.01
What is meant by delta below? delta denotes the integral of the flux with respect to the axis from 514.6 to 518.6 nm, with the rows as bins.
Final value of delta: 61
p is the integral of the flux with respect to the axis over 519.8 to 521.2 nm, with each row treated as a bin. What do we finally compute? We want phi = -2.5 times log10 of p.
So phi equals -3.34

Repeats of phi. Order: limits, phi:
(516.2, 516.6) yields -1.98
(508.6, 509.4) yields -2.78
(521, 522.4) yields -3.37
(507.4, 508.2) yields -2.72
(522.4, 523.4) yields -2.94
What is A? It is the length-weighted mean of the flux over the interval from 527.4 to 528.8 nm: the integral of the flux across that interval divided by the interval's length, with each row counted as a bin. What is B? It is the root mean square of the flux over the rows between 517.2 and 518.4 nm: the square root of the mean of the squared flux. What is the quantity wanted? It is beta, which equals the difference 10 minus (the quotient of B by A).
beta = 9.07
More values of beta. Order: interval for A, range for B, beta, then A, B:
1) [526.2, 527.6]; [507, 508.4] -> 8.94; 14.5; 15.4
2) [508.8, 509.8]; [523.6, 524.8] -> 8.95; 15.8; 16.5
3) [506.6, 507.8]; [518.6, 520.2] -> 9.01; 15.6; 15.5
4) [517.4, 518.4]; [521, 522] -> 9.01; 15.4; 15.3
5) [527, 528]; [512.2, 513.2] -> 9.03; 16.0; 15.5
